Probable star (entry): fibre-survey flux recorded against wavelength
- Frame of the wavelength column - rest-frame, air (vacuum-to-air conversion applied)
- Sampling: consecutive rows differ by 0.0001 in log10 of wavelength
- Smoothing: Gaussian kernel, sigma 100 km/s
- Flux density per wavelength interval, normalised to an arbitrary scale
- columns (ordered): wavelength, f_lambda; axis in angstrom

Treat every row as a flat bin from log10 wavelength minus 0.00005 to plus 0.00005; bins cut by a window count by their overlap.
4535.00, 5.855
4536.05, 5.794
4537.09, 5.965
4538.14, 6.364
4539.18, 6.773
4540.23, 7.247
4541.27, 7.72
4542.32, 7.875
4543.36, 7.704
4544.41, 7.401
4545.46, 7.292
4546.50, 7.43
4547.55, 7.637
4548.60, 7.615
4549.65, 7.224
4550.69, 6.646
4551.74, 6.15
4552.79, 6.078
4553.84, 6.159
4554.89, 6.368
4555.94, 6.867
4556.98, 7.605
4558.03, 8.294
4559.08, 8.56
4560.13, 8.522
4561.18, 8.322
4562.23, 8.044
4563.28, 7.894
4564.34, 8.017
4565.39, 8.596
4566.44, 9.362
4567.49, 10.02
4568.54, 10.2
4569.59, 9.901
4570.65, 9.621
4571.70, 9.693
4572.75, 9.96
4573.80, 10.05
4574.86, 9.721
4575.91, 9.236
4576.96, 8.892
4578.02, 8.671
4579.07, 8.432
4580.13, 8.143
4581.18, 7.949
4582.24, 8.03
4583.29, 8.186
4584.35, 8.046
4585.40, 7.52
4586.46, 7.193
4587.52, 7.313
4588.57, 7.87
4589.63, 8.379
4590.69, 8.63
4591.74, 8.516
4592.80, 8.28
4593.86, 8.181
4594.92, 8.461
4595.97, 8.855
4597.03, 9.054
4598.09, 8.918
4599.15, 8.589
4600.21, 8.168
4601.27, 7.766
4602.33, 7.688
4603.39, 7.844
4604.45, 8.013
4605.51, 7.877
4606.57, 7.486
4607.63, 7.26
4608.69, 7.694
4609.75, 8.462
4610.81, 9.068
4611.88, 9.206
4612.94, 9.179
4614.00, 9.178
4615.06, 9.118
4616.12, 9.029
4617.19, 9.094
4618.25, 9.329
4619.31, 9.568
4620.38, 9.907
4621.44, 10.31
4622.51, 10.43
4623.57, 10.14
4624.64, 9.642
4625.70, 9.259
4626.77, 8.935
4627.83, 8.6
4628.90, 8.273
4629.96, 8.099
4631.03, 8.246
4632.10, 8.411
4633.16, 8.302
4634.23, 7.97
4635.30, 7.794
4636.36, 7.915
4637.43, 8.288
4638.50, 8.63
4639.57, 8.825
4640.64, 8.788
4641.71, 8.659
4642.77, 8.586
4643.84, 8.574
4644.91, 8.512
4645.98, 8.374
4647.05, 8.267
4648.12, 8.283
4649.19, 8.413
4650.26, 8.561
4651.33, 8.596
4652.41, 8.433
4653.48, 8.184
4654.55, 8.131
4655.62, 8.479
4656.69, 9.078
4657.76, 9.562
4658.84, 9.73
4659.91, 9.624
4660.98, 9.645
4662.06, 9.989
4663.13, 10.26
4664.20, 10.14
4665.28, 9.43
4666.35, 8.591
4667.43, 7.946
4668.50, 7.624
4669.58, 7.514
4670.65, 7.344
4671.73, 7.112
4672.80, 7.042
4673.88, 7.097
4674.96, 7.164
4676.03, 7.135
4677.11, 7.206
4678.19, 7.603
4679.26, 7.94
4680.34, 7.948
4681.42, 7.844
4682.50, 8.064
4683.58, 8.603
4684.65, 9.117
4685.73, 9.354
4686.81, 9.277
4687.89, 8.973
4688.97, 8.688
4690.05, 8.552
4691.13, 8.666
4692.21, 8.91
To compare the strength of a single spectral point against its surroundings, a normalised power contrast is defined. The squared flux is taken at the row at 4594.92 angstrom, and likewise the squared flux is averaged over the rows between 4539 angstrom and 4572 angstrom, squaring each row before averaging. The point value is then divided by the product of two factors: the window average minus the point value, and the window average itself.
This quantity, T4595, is -0.14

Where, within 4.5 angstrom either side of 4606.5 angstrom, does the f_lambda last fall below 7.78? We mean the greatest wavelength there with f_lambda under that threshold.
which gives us 4608.69 angstrom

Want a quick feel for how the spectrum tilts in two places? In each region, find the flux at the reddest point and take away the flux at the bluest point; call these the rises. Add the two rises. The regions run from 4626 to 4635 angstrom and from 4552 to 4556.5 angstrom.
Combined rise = -0.18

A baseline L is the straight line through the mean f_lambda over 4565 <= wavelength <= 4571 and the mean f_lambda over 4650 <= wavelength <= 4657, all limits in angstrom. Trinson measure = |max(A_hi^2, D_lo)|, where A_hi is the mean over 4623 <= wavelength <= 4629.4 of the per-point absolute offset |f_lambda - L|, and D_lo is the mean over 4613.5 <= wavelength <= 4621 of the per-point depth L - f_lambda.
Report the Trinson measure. 0.3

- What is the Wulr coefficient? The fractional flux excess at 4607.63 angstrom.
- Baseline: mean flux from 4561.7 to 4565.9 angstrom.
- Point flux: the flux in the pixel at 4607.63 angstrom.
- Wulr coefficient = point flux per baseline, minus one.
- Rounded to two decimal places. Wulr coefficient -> -0.11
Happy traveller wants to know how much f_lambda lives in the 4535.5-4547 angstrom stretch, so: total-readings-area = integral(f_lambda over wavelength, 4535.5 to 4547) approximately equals 81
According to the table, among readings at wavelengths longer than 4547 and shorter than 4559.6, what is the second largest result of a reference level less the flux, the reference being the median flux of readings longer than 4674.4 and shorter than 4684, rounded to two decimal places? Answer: 1.69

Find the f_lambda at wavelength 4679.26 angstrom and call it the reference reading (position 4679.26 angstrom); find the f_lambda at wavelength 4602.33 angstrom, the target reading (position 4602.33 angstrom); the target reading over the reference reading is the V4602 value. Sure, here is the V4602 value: 0.97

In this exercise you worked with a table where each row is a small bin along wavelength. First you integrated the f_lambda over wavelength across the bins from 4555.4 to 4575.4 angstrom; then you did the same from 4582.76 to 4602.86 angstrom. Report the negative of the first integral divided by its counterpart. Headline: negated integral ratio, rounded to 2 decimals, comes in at -1.08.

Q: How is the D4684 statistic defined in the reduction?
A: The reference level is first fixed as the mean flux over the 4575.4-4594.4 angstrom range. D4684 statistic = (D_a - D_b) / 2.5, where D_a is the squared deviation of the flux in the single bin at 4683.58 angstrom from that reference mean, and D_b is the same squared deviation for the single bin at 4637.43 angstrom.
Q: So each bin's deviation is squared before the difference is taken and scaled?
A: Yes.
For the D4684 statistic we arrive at 0.1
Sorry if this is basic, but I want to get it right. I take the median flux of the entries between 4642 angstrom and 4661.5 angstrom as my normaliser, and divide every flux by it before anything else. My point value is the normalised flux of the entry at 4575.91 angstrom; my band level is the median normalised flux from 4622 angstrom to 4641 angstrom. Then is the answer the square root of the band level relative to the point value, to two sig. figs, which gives 0.96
